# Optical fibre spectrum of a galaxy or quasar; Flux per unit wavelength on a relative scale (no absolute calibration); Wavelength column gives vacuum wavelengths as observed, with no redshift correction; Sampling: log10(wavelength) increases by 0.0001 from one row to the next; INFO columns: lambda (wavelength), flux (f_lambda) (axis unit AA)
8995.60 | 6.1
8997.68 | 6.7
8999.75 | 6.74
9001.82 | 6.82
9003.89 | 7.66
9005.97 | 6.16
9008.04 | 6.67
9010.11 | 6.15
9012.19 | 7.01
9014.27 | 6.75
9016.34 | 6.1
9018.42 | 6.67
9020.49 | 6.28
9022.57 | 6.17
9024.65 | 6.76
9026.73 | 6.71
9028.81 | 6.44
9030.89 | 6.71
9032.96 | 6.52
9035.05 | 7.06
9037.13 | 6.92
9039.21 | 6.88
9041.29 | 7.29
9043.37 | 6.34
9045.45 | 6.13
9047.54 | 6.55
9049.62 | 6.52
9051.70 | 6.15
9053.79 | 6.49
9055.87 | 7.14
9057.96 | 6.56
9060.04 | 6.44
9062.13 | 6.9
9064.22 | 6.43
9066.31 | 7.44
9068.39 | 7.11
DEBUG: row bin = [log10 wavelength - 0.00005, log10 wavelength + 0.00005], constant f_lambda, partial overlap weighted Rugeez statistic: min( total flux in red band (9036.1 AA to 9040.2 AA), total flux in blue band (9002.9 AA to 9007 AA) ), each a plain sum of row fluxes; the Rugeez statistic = 13.8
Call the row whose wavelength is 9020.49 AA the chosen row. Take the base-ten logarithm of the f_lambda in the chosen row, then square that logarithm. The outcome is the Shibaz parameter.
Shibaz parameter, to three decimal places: 0.637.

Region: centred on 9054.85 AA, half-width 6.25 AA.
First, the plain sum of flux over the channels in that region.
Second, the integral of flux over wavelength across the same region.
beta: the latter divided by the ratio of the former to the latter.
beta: 171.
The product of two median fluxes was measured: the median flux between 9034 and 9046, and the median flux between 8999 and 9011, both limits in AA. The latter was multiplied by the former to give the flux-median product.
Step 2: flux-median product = 46.3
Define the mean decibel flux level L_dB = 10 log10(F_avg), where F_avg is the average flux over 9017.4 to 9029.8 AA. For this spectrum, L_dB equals 8.13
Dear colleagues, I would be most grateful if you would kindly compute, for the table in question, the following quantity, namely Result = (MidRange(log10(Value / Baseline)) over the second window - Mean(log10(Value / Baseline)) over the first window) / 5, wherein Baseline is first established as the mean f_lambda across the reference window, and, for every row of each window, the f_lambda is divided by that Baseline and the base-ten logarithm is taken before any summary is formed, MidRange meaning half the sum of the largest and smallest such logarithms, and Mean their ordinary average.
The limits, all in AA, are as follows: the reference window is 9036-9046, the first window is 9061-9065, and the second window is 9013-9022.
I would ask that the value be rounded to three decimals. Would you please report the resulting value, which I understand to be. -0.003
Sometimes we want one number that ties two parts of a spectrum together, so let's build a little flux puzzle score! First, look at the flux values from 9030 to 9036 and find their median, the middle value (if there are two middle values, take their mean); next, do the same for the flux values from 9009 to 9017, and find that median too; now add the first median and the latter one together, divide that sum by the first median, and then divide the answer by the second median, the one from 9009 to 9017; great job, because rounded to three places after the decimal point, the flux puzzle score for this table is 0.304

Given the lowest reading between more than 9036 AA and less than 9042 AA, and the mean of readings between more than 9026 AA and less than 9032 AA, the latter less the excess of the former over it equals 6.36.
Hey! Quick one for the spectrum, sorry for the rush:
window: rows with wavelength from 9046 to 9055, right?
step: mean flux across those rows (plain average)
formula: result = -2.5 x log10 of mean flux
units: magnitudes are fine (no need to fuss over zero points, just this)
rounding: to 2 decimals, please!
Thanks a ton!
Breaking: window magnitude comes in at -2.02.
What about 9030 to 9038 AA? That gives -2.08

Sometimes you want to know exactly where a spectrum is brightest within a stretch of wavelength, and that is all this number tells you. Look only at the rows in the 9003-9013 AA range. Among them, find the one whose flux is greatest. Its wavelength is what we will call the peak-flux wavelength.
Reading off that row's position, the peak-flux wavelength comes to 9003.89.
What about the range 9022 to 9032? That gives 9024.65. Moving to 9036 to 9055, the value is 9041.29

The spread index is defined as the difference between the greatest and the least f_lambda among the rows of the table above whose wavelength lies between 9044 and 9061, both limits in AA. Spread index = 1.01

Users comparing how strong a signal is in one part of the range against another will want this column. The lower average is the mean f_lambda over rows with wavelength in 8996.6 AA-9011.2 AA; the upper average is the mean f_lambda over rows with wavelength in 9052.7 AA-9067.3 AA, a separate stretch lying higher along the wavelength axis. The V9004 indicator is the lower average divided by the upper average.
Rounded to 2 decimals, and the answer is 0.99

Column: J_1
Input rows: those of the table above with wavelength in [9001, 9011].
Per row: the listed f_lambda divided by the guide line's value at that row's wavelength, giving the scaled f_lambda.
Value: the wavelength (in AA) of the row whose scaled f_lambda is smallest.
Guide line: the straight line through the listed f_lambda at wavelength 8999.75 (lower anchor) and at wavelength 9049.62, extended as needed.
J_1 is 9005.97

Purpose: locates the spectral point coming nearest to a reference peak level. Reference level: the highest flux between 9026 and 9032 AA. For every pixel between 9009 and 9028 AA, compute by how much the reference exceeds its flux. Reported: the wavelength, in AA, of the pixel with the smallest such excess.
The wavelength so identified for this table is 9012.19 AA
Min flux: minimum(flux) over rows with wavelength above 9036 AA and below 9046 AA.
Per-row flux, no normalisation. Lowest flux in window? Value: 6.13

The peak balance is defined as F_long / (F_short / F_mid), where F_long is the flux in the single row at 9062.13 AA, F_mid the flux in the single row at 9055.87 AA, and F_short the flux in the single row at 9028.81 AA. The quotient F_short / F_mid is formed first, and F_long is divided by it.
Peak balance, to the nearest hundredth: 7.65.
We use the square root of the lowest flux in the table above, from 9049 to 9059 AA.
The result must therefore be 2.480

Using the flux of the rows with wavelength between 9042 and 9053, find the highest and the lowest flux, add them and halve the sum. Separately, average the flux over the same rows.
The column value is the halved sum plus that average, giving 12.7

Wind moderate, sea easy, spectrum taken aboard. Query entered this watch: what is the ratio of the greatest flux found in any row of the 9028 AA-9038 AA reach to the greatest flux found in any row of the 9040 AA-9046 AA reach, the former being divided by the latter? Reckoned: 0.97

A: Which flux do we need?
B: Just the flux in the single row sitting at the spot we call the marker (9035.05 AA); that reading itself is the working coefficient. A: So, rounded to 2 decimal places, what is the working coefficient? 7.06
